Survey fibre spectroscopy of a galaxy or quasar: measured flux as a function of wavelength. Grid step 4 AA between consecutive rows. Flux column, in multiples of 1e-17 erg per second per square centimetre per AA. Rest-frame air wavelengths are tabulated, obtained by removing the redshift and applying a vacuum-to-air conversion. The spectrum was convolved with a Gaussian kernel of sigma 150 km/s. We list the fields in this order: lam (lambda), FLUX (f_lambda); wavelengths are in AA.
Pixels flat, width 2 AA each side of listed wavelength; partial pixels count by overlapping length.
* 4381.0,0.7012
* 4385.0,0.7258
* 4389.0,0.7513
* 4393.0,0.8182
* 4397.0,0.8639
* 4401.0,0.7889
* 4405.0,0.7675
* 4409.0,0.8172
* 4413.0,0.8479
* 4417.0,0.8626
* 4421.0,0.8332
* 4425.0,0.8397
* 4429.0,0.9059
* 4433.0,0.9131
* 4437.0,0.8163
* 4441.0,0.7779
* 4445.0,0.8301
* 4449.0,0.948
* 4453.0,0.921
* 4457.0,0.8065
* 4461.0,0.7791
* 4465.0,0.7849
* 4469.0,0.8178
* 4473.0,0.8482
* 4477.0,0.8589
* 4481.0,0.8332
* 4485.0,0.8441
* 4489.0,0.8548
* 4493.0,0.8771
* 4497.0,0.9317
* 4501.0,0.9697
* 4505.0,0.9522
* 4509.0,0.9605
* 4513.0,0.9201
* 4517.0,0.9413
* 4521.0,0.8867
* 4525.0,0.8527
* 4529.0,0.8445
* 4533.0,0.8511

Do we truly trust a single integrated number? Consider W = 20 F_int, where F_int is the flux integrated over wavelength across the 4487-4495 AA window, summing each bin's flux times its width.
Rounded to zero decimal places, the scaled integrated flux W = 139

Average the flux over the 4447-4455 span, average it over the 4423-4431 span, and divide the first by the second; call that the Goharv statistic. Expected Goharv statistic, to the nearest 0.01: 1.07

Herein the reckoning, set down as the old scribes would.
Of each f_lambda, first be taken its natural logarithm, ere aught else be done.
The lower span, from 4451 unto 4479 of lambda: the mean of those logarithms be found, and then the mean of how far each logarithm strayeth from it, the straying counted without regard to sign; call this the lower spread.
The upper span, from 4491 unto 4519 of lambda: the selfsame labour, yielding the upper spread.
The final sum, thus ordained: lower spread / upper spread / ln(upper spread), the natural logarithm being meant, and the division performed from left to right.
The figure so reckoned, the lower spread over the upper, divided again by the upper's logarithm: -0.51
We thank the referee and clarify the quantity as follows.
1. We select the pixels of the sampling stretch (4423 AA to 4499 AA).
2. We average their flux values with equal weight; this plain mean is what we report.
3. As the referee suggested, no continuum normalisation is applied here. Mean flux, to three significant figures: 0.852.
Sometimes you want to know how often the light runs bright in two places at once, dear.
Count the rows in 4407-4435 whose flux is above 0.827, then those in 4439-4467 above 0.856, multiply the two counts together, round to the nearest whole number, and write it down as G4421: 12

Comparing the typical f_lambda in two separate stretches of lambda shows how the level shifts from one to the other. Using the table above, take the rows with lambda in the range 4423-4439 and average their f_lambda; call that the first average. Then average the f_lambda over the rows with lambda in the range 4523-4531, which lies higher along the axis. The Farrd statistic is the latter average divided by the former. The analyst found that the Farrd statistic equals 0.98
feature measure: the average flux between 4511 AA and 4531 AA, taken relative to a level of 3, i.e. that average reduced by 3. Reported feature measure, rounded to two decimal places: -2.11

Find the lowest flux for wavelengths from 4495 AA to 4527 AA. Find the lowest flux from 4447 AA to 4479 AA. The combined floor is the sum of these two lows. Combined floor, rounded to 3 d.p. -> 1.632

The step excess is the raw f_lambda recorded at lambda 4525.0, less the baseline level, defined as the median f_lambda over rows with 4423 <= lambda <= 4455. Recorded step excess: -0.020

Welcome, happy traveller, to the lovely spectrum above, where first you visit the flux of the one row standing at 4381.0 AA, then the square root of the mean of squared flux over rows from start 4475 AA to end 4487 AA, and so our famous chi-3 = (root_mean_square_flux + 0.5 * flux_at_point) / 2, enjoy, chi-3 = 0.598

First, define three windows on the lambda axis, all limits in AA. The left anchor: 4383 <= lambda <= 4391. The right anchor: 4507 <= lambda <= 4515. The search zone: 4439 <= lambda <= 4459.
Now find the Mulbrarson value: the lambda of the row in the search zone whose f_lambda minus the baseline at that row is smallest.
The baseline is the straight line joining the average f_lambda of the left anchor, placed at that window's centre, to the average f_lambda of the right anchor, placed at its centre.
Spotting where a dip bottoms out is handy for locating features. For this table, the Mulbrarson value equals 4441.0 AA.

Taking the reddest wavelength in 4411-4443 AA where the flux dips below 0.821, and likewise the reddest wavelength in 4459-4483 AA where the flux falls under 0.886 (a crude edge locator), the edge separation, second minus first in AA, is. 40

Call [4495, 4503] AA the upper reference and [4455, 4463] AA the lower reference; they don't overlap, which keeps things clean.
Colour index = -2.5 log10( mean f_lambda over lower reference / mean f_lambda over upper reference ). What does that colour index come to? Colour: 0.20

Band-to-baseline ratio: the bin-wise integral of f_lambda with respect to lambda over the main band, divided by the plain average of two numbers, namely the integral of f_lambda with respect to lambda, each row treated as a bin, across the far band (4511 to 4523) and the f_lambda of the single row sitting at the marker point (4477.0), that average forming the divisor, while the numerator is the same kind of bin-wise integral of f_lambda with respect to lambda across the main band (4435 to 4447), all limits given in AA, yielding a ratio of 1.64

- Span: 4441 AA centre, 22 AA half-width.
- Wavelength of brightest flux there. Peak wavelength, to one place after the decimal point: 4449.0 AA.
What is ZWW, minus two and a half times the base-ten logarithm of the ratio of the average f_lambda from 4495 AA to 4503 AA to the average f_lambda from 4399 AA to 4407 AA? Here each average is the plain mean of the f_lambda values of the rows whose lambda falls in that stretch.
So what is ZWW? -0.22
